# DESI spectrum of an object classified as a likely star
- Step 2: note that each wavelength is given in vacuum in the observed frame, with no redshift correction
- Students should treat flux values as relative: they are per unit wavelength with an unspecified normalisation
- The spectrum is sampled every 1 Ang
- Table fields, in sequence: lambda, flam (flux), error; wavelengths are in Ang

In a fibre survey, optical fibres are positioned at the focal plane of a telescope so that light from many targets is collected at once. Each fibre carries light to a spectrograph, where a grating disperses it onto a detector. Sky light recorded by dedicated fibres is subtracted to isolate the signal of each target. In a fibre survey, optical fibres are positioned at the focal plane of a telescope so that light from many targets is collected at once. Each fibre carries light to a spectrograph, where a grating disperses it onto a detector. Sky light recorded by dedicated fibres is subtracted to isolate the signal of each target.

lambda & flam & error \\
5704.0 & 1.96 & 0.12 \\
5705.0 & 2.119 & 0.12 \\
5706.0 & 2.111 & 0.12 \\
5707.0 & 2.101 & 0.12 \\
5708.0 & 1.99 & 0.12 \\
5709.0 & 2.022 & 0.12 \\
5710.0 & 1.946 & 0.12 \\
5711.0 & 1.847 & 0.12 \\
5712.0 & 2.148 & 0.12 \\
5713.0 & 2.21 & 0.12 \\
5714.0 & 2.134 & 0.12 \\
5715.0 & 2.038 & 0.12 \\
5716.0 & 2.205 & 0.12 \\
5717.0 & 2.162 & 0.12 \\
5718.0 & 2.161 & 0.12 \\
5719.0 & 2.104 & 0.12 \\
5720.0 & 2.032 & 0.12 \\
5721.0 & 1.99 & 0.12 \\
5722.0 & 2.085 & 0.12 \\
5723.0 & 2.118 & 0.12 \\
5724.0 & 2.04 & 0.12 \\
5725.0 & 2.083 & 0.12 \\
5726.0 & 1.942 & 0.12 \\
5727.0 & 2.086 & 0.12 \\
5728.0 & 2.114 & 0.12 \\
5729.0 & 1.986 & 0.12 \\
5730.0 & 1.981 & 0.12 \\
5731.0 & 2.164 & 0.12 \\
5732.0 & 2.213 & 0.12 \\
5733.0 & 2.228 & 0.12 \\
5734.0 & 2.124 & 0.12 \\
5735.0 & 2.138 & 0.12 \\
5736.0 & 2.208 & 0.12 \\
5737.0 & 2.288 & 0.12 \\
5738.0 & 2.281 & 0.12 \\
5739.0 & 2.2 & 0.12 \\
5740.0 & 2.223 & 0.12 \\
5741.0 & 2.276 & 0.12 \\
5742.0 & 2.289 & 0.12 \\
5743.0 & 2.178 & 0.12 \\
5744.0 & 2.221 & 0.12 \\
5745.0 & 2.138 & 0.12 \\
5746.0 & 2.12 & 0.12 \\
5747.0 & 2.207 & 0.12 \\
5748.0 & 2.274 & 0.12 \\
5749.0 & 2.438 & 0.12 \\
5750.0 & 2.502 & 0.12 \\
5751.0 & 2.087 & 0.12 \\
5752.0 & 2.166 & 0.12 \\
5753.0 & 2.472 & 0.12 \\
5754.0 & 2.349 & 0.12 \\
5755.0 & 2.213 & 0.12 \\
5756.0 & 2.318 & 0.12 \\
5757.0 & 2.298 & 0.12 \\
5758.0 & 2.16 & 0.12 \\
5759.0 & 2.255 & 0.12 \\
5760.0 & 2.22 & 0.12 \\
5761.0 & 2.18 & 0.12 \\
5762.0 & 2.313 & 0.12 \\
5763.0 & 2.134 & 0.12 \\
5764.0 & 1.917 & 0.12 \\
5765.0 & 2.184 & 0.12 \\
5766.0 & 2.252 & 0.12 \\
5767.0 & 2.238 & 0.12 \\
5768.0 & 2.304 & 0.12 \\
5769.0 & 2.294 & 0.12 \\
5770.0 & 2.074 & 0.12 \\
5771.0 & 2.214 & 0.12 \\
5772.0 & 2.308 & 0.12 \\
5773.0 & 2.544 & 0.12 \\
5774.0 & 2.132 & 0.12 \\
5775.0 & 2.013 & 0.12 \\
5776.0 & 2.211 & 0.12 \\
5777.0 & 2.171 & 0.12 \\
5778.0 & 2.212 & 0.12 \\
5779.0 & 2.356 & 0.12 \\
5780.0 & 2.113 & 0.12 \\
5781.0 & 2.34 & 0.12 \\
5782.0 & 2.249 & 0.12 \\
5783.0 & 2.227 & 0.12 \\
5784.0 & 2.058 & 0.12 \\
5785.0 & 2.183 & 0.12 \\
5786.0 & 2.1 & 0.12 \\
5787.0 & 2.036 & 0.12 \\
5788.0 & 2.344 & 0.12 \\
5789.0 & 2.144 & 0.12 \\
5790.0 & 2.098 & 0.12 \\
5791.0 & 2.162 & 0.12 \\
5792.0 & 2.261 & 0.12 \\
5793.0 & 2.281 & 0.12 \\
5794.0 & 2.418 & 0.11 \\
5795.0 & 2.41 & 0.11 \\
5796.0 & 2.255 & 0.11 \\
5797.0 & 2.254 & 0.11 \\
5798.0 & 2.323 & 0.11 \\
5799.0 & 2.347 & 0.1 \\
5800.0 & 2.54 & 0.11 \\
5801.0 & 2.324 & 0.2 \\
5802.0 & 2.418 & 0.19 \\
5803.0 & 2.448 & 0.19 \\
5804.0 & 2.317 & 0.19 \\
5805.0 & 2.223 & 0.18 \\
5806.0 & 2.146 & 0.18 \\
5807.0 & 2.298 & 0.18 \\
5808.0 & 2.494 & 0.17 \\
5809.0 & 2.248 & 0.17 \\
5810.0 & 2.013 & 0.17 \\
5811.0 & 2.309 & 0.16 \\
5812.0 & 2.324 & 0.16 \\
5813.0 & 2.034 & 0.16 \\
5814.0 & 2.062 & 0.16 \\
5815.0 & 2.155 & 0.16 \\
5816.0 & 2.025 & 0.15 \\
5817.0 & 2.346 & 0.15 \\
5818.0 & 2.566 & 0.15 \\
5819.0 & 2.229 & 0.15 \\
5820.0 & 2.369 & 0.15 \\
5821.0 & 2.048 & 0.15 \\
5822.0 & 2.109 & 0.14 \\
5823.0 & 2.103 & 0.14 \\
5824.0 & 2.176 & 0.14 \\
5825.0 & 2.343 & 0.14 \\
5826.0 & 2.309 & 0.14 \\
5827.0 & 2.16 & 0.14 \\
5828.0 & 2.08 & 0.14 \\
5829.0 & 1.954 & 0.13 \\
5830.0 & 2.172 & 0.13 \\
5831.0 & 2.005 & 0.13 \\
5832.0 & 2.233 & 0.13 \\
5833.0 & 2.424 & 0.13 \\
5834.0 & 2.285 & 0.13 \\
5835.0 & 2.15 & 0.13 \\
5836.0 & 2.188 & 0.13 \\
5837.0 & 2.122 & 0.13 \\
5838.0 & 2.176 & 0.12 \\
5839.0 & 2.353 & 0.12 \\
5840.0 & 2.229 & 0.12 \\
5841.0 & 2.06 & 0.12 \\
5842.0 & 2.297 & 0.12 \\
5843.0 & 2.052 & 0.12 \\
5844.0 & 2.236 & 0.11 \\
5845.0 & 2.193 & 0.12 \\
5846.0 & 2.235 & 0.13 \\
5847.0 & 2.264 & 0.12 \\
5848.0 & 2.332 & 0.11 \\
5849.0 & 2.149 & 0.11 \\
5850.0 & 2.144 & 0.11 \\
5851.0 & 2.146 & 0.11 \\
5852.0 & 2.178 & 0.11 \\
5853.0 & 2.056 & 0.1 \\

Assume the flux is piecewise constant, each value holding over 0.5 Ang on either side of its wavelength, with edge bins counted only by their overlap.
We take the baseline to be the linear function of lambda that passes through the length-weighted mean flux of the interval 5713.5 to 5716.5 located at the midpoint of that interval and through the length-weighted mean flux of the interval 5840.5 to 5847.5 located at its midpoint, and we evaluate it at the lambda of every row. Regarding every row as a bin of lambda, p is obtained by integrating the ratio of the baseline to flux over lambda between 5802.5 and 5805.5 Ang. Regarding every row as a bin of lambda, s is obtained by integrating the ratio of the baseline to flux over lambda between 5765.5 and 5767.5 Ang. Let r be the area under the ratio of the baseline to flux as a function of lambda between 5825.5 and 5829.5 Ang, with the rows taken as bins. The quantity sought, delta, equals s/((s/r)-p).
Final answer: -0.8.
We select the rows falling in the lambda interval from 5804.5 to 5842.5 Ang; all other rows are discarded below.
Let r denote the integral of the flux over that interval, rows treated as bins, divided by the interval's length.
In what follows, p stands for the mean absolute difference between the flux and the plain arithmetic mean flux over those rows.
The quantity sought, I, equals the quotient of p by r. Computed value 0.052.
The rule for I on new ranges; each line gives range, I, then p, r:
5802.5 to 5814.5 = 0.055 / 0.12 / 2.24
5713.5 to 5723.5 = 0.025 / 0.05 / 2.10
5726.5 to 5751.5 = 0.039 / 0.09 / 2.20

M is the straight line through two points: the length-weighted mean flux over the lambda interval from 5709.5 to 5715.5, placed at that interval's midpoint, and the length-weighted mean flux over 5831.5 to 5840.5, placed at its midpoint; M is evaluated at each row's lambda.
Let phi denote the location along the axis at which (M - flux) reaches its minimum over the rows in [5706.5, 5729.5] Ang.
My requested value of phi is 5713.0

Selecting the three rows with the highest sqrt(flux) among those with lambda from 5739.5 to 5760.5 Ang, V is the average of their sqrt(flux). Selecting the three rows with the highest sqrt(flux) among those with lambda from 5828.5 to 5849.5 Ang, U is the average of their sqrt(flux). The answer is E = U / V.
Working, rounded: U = 1.54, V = 1.57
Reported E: 0.98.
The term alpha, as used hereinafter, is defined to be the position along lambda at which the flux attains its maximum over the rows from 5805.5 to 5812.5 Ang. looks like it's 5808.0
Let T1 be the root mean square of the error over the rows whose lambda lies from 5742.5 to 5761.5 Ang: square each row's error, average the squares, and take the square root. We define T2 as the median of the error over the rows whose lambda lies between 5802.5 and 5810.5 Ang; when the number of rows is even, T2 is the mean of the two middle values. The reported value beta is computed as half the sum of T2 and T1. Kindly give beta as 0.150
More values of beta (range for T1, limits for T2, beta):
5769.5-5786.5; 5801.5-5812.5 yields 0.150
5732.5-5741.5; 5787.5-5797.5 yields 0.120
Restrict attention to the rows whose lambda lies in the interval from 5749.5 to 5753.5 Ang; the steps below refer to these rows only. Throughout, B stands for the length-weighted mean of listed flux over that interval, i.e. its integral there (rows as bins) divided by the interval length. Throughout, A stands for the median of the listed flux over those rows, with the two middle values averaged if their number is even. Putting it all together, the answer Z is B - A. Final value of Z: -0.012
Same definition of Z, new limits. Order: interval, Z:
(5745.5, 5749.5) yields 0.019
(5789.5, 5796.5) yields 0.008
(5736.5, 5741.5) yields -0.022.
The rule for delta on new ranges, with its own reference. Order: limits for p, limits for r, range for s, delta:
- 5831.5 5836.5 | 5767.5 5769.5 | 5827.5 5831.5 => -1.7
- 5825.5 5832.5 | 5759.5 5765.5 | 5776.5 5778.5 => -0.3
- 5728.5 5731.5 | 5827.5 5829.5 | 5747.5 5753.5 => -9.8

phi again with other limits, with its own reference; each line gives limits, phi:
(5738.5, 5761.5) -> 5750.0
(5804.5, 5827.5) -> 5818.0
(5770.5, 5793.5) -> 5773.0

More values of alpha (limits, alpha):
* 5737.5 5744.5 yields 5742.0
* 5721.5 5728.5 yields 5723.0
